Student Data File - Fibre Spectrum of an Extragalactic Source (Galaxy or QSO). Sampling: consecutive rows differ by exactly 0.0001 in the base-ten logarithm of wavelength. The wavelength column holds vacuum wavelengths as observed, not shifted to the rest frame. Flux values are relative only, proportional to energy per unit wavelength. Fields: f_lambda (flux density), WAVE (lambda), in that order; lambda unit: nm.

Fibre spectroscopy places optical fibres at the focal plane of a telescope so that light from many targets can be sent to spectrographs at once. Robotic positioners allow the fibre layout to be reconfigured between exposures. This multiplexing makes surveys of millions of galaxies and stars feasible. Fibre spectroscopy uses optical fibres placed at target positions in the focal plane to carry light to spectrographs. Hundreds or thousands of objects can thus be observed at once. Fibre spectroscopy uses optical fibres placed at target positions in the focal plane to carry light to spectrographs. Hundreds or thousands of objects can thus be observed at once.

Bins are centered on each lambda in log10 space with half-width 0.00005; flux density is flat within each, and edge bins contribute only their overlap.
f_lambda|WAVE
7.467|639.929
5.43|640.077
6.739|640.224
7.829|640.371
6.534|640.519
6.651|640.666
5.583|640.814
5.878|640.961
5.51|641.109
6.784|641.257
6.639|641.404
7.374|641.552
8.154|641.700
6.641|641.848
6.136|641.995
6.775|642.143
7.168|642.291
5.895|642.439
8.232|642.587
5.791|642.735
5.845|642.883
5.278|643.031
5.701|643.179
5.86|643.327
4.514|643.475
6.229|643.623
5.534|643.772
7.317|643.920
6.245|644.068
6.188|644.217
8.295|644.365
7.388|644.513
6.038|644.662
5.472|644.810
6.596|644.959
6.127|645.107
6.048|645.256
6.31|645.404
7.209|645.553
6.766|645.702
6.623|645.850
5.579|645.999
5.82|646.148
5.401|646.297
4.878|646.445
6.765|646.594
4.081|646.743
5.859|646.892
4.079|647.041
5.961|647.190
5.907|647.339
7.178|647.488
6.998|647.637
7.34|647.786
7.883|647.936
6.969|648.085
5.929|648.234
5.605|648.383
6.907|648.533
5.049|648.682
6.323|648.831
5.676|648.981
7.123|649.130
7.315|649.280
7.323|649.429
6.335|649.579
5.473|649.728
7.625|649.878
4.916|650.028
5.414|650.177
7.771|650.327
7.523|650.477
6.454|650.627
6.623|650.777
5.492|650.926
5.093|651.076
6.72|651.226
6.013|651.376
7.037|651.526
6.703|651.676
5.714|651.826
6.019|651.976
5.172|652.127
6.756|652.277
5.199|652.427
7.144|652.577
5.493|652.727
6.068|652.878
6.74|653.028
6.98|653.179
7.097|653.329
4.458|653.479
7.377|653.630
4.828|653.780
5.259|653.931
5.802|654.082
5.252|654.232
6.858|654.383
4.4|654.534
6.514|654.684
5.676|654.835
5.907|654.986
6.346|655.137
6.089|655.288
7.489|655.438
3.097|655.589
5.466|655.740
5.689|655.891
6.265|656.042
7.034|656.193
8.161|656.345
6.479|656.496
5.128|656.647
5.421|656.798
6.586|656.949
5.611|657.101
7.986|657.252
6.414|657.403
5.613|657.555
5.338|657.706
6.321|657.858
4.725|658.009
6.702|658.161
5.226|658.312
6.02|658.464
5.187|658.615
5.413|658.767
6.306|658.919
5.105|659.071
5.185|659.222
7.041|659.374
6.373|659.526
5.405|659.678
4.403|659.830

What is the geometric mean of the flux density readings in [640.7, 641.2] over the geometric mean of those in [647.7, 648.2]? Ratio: 0.77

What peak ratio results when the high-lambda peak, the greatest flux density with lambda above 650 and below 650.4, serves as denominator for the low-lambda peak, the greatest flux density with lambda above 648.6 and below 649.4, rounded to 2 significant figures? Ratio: 0.94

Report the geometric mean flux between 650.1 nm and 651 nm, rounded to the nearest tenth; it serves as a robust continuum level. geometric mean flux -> 6.5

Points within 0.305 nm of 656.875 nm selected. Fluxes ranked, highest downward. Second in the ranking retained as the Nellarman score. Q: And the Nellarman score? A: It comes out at 5.611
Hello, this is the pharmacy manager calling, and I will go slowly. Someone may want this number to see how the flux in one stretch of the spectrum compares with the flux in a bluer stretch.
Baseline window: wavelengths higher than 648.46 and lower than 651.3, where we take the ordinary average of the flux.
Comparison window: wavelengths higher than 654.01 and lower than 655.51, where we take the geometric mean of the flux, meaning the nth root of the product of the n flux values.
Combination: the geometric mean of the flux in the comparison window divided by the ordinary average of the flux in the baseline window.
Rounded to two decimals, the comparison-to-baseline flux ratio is 0.94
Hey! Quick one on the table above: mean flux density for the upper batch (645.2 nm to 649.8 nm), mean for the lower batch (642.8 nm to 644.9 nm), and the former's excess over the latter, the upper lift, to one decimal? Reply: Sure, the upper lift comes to 0.1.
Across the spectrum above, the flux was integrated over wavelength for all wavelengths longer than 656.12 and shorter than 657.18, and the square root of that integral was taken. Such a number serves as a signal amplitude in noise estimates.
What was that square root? 2.59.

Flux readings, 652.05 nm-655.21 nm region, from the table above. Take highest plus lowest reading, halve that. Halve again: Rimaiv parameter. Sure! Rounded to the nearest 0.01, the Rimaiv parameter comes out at 2.94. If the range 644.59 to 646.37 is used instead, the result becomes 3.15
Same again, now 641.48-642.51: 3.51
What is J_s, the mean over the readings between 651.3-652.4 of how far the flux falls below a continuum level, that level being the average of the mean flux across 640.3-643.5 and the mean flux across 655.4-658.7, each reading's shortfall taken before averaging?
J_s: 0.0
